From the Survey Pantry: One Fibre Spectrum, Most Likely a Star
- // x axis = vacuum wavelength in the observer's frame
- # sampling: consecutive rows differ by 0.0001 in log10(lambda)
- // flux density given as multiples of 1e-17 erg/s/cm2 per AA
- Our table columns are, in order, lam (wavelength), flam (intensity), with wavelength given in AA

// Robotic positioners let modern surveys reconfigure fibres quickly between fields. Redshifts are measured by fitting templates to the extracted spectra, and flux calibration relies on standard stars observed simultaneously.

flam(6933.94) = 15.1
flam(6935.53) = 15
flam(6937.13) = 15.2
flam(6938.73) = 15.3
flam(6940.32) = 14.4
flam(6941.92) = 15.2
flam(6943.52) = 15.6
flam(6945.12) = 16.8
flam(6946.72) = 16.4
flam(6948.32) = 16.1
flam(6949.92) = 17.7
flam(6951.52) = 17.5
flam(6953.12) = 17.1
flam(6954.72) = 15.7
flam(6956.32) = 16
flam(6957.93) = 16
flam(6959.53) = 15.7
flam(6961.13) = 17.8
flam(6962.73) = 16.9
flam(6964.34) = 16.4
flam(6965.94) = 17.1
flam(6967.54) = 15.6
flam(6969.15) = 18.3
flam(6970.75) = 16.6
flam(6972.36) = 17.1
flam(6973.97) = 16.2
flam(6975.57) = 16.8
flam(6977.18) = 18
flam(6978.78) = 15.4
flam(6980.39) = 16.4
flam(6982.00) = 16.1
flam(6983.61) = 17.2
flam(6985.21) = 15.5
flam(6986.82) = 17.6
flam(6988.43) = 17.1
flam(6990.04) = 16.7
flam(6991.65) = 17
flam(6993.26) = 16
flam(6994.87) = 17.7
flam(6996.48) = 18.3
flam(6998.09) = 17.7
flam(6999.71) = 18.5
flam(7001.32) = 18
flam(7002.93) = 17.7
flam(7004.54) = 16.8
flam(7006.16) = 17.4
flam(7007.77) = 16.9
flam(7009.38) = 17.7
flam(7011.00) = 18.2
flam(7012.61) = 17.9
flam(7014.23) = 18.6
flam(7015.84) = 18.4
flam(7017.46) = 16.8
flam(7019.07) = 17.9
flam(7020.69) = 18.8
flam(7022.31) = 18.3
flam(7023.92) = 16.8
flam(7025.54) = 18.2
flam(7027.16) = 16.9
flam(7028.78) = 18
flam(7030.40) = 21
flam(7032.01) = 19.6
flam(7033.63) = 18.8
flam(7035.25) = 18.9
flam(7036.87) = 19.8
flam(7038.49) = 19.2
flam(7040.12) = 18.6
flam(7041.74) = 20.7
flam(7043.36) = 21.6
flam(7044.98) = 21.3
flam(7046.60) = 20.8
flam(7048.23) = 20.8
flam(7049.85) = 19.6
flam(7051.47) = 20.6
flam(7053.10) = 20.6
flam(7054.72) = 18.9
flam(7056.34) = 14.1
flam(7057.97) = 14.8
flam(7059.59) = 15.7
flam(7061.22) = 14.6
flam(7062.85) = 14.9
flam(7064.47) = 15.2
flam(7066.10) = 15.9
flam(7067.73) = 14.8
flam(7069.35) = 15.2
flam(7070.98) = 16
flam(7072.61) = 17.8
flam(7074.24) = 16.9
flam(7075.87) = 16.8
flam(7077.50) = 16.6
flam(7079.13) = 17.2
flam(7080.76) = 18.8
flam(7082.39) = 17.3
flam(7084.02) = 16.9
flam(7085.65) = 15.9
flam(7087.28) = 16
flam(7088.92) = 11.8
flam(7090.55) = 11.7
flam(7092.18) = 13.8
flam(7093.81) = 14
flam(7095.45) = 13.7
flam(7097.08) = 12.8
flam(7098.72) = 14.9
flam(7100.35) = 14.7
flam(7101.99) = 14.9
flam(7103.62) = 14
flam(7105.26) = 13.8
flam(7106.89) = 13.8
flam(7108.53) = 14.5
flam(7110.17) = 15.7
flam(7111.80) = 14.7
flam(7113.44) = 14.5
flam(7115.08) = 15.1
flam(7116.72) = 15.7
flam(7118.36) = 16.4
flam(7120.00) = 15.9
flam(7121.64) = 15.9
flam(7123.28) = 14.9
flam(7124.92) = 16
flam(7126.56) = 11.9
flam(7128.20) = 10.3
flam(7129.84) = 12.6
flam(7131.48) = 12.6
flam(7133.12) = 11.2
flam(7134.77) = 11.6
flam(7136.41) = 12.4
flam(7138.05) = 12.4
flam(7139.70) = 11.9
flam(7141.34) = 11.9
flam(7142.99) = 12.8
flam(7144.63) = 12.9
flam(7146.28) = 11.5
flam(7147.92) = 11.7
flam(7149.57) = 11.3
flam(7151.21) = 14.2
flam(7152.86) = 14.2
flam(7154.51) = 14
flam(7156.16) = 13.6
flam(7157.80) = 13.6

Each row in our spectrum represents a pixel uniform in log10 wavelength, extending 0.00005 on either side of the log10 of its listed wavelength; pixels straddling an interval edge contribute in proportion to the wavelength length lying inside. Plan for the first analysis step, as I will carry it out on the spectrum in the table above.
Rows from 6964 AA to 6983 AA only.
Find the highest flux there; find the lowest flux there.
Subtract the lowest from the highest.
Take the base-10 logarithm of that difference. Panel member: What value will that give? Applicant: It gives 0.5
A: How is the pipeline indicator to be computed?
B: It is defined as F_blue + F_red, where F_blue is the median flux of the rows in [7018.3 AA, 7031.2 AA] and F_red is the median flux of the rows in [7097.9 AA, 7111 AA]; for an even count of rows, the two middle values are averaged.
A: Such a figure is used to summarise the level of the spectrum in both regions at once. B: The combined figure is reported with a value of 32.7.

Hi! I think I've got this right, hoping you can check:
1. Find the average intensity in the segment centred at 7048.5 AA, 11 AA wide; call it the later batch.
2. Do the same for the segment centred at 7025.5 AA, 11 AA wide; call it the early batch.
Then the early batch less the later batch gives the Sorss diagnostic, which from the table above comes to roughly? -2.5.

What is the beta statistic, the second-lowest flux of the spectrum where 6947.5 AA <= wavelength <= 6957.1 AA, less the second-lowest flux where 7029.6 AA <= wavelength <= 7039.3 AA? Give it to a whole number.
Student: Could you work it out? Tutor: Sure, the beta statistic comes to -3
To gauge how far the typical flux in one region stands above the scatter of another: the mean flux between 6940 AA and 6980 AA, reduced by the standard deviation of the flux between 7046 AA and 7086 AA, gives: 14.4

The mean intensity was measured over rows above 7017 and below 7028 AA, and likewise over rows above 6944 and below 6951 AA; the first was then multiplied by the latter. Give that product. 296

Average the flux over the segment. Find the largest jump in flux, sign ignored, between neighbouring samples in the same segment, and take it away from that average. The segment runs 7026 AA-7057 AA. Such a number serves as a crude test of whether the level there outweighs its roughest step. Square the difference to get 215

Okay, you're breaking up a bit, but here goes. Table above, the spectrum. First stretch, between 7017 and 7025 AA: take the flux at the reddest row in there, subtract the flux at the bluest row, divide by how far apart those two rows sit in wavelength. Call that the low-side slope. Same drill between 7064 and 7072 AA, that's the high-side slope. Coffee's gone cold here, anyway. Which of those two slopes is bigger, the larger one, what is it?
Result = 0.12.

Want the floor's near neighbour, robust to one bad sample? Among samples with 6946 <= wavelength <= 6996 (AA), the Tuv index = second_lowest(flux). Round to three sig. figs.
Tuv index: 15.5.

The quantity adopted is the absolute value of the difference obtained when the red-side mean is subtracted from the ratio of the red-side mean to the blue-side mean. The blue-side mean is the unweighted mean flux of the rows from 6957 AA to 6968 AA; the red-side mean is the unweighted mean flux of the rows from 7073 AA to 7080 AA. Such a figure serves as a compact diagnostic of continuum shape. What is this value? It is 15.9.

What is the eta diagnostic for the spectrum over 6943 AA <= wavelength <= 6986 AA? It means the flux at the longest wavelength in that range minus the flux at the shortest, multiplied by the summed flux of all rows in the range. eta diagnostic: -45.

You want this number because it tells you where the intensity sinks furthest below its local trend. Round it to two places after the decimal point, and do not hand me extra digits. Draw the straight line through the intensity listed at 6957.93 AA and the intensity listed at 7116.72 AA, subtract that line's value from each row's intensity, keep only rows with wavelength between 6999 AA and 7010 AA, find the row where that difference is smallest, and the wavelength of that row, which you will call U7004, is 7004.54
